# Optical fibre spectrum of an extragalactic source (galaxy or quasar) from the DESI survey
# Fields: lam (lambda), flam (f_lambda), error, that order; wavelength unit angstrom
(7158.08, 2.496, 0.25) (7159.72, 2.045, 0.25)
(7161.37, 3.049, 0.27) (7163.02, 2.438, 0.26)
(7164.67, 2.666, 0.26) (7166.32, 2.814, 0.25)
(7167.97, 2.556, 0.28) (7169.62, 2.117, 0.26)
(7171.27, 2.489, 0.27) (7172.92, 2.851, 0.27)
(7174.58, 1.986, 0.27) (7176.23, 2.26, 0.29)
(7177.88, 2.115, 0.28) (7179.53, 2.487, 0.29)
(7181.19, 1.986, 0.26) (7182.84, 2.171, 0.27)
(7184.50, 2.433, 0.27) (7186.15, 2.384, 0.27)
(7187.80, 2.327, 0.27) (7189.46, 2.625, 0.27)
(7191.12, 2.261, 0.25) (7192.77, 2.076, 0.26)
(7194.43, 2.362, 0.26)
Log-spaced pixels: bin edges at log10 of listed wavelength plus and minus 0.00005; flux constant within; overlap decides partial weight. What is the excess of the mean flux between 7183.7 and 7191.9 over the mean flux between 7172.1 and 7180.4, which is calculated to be 0.07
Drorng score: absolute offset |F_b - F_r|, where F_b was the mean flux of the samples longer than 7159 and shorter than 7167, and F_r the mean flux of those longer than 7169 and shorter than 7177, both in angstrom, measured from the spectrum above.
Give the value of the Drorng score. 0.26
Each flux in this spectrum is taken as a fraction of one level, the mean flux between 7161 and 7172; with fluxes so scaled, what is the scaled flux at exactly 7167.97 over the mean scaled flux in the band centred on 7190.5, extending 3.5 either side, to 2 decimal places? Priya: 1.10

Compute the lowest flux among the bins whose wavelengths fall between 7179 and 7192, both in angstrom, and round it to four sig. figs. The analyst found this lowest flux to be 1.986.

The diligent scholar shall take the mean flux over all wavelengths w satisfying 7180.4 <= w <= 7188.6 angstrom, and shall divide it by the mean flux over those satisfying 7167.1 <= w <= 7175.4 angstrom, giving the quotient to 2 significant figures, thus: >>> 0.94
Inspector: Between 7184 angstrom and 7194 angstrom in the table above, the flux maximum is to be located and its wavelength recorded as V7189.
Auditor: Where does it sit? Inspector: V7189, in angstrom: 7189.46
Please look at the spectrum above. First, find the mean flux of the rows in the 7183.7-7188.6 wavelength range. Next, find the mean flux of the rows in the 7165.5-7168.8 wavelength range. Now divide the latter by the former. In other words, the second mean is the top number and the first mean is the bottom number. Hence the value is 1.13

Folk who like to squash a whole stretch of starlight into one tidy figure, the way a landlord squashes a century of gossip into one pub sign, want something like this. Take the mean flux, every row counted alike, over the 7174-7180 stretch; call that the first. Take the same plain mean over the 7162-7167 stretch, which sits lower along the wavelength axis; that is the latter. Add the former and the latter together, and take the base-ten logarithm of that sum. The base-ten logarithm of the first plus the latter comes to 0.686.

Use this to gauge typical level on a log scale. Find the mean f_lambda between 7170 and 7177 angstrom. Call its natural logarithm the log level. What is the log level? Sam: 0.87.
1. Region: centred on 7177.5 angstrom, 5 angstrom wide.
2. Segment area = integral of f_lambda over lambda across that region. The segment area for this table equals 11.3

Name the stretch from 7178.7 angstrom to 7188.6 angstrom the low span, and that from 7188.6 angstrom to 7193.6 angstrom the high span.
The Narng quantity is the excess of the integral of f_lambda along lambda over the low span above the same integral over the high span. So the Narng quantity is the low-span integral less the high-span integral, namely 11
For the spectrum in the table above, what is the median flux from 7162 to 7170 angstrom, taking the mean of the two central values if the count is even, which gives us 2.56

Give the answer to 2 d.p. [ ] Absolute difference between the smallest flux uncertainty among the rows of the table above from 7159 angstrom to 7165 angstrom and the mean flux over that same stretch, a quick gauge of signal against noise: 2.30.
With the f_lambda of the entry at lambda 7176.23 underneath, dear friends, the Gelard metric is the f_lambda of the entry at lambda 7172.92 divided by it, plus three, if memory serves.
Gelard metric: 4.26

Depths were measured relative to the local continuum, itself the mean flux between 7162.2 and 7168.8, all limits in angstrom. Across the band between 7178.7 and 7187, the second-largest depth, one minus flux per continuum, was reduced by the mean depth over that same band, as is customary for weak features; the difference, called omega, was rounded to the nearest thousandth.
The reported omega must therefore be 0.046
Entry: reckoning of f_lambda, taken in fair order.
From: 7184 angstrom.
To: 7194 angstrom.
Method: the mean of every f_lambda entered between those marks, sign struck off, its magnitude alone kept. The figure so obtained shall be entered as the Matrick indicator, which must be 2.35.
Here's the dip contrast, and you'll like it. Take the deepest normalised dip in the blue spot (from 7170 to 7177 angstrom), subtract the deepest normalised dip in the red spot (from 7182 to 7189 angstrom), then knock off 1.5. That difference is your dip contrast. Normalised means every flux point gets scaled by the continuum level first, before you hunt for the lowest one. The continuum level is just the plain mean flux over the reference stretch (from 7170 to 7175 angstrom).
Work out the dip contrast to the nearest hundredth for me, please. -1.58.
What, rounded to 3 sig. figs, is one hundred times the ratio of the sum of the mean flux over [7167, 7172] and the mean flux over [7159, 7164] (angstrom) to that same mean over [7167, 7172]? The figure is 205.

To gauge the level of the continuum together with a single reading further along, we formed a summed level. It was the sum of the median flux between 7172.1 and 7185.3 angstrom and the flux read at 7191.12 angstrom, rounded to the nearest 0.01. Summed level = 4.48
